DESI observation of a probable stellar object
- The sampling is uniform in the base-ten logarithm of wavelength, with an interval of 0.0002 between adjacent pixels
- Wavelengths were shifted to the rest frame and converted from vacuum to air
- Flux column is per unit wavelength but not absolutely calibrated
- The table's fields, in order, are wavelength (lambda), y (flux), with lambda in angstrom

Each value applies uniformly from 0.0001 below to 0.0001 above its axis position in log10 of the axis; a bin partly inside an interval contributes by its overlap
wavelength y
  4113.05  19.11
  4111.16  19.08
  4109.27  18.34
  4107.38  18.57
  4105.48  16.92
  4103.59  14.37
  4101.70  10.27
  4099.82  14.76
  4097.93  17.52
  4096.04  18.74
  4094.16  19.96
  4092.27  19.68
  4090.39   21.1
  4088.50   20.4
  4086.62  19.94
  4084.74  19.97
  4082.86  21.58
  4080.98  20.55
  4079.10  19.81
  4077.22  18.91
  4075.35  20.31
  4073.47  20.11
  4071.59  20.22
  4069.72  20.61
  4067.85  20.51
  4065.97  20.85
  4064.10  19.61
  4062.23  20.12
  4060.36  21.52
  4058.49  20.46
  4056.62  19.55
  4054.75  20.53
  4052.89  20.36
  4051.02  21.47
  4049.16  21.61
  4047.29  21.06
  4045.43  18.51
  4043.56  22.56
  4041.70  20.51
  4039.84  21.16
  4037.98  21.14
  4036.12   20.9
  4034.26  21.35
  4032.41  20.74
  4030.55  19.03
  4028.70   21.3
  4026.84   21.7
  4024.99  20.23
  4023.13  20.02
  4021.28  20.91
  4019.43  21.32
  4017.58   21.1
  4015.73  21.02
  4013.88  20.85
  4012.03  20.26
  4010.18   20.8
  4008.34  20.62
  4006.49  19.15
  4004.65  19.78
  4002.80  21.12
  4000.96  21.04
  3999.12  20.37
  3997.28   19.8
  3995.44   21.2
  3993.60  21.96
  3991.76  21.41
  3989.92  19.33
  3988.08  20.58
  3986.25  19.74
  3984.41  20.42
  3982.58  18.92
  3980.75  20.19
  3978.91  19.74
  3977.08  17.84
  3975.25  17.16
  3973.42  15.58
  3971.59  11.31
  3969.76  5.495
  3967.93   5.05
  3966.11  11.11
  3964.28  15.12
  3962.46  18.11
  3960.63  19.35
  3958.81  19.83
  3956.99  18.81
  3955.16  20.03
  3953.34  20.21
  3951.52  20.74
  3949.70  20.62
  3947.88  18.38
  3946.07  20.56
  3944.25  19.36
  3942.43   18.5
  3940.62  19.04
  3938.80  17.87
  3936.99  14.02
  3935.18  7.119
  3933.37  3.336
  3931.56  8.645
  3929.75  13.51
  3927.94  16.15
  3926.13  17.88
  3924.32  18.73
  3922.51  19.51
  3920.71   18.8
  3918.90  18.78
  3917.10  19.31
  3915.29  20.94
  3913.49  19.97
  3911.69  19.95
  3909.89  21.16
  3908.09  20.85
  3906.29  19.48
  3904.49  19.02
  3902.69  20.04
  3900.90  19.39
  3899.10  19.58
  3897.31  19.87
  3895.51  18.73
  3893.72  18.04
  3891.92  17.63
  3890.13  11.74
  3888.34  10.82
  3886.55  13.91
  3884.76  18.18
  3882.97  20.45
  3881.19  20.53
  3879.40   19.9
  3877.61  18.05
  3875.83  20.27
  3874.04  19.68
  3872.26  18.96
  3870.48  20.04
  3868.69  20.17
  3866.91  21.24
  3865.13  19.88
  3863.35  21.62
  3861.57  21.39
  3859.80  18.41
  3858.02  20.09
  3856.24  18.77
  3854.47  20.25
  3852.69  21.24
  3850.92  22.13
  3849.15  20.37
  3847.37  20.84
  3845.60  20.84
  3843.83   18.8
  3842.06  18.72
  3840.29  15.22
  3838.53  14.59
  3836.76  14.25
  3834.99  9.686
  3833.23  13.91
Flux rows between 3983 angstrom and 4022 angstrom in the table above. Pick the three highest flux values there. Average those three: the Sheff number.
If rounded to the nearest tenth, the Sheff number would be 21.6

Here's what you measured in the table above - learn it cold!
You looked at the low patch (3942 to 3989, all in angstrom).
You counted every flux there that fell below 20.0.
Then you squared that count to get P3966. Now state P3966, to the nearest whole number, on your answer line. 324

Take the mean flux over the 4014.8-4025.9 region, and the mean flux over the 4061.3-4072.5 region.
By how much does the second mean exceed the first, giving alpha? -0.4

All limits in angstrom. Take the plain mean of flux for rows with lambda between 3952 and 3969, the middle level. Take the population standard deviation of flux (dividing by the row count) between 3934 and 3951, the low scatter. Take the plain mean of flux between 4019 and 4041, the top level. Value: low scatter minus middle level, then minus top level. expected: -33.2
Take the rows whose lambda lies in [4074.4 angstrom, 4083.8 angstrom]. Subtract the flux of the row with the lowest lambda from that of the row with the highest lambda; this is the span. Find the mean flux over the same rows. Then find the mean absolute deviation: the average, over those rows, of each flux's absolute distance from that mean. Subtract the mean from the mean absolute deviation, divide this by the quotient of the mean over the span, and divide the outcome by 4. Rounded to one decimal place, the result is -0.3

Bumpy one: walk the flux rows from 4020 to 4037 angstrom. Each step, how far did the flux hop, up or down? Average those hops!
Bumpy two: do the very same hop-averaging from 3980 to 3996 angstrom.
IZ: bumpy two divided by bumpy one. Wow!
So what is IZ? 1.1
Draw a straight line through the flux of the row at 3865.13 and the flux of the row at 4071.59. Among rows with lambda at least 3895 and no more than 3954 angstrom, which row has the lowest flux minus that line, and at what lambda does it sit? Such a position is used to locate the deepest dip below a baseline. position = 3933.37 angstrom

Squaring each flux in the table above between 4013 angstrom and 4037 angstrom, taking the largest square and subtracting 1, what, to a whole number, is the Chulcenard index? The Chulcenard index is 470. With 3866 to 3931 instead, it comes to 450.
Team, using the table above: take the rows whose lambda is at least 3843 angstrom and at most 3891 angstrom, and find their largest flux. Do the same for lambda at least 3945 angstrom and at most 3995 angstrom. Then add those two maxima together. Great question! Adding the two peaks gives 44.1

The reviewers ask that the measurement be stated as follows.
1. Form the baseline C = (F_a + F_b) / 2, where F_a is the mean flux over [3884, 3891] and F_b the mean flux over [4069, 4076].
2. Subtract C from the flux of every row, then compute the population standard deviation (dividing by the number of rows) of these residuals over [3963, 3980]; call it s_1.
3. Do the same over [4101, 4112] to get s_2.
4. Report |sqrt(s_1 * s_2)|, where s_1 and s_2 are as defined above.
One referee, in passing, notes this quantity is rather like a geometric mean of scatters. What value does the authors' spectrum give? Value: 3.9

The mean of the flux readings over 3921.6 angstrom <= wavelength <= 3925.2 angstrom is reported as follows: 19.1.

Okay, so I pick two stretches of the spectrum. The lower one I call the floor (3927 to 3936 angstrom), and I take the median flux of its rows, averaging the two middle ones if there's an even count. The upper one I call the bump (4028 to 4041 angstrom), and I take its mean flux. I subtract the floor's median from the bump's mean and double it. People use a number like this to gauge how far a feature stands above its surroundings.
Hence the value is 24.3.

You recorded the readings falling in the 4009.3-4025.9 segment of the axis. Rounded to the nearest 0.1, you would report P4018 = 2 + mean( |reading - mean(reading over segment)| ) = 2.4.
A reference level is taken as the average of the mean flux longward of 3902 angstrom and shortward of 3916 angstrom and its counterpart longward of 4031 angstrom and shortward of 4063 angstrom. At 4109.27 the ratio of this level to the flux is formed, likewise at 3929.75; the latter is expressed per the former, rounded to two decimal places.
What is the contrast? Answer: 1.36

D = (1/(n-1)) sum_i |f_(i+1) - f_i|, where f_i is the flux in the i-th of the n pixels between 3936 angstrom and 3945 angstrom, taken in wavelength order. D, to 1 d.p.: 1.6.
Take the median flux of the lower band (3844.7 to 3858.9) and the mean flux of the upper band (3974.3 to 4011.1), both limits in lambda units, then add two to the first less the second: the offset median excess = 2.5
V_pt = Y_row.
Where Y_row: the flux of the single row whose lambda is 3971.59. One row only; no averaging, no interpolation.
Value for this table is 11.31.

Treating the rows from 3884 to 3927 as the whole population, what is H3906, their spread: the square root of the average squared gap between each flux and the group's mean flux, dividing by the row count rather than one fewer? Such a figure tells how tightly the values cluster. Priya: 2.6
